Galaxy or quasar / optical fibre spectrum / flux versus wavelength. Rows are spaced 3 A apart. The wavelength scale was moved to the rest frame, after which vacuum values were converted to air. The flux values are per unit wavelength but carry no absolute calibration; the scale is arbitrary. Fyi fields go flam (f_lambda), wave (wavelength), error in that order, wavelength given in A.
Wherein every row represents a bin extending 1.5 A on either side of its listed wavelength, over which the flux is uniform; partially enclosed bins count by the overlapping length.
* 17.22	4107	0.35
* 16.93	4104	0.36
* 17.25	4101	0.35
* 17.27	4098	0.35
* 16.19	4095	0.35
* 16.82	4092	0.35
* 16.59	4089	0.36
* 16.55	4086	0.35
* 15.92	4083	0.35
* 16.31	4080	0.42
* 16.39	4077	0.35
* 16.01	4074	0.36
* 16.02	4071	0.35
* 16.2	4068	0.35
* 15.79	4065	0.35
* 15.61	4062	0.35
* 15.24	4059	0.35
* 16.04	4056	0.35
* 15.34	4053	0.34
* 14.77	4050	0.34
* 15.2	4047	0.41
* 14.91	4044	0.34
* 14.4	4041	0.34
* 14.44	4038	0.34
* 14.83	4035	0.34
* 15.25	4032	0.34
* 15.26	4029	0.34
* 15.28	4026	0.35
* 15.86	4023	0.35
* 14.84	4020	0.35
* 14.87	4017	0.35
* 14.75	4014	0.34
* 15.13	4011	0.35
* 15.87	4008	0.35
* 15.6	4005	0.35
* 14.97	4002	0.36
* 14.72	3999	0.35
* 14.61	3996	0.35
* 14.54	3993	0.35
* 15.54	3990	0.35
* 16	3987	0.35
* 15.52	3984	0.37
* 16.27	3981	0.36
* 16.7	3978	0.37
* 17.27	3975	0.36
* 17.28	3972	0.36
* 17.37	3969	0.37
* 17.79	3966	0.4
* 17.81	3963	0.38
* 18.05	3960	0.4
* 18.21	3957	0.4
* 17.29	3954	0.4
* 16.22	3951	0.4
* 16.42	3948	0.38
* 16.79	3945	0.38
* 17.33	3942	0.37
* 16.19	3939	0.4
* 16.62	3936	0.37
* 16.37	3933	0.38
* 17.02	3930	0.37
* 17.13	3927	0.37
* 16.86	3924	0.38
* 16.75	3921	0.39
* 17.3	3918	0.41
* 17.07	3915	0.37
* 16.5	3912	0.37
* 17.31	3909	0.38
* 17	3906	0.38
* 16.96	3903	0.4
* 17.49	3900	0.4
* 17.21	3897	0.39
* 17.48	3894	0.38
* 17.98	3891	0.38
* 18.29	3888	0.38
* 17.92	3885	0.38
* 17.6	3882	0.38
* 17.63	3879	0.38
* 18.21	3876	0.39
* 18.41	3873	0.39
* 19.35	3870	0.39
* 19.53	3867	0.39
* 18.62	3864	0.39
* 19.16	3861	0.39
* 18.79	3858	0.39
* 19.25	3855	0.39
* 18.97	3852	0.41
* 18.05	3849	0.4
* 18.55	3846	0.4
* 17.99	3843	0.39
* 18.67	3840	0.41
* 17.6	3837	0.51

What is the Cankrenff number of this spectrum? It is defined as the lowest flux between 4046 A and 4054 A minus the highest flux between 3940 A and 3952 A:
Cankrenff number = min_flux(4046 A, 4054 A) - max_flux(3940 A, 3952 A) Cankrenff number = -2.6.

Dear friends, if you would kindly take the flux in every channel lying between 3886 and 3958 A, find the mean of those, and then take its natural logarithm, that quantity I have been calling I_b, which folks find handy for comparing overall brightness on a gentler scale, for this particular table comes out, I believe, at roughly 2.84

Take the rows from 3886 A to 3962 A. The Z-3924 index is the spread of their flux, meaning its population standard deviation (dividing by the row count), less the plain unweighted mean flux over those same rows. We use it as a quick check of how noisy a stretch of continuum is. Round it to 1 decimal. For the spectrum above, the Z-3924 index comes -16.5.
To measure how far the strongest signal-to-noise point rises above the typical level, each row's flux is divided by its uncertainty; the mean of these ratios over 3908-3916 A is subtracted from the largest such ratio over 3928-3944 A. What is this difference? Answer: 1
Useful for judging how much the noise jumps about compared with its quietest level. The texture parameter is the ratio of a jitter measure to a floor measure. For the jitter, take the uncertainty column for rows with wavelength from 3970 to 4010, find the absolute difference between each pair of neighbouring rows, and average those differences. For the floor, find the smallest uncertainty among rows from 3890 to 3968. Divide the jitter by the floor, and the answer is 0.016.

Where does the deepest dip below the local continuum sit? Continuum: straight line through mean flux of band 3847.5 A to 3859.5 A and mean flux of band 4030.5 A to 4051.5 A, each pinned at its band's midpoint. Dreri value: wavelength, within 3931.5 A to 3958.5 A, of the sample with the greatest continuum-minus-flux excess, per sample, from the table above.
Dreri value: 3939 A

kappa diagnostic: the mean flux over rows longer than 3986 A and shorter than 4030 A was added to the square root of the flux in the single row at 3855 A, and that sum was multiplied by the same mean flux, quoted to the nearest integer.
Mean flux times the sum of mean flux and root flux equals 297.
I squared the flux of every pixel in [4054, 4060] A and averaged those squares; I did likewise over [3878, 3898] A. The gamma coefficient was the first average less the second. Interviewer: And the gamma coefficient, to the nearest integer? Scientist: -70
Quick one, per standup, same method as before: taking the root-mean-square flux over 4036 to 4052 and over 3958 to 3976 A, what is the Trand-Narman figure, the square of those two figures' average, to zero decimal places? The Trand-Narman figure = 262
